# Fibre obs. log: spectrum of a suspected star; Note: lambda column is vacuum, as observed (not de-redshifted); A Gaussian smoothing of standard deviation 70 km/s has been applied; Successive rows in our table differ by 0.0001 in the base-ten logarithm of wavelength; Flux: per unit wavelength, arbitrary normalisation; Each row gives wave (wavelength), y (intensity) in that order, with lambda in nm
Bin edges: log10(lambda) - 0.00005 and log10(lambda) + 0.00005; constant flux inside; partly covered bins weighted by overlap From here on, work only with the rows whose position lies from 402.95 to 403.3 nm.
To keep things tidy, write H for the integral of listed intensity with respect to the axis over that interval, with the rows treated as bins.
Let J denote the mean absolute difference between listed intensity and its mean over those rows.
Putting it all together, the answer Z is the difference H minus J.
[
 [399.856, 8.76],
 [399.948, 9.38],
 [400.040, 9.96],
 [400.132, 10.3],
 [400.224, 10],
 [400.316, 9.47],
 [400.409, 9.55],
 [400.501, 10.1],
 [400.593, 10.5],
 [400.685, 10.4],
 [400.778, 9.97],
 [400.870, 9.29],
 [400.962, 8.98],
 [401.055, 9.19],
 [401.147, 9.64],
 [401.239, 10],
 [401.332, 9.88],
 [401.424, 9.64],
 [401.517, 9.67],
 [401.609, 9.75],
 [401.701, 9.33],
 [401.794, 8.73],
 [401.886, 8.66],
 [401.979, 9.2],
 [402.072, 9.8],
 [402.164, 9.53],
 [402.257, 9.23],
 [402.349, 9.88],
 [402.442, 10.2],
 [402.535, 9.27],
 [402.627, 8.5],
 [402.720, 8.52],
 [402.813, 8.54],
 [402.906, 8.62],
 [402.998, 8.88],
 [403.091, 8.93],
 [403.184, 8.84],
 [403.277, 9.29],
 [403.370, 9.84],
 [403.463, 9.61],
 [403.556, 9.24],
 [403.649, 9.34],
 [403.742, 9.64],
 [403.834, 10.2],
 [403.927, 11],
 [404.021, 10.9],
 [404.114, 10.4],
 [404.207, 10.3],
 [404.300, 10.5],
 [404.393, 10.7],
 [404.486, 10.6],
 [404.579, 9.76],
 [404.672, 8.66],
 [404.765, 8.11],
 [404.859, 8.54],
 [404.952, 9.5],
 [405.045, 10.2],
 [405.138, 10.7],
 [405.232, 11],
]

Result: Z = 2.99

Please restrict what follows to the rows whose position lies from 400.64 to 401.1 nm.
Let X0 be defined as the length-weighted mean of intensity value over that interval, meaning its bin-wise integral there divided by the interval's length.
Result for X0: 9.5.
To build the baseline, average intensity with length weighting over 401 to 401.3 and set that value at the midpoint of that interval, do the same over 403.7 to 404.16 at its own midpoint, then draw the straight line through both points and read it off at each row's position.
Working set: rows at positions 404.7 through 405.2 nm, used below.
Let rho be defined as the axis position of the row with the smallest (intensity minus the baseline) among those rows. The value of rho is 404.765 nm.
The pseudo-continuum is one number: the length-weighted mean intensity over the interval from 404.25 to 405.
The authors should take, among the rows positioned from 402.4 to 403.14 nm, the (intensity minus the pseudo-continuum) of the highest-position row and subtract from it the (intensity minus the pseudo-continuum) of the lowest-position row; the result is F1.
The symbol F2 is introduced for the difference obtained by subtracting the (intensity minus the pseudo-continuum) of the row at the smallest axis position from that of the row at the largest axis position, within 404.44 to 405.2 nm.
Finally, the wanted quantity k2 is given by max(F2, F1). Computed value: 0.1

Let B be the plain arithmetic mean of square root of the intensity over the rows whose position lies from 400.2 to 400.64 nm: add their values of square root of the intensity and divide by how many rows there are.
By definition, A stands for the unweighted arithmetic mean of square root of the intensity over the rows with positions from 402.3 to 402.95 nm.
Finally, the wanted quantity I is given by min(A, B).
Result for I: 3.01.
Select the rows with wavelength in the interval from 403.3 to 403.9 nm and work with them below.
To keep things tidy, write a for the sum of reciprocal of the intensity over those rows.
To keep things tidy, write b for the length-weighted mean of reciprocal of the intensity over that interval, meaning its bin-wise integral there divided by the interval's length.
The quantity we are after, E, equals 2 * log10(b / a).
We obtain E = -1.56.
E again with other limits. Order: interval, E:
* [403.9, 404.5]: -1.69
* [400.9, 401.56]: -1.69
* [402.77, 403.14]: -1.20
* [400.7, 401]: -0.96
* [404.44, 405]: -1.56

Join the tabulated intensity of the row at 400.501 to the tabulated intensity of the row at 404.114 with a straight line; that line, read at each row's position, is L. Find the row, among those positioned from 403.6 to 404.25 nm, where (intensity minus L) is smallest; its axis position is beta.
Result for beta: 403.649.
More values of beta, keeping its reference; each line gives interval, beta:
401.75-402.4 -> 401.886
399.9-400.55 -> 399.948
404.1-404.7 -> 404.672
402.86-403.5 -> 402.906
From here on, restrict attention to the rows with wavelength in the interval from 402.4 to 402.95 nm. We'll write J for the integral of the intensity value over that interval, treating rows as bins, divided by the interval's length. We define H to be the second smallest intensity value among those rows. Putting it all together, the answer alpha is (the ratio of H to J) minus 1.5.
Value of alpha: -0.546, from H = 8.52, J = 8.93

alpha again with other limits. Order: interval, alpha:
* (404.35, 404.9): -0.591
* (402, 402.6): -0.535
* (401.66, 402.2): -0.551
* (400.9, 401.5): -0.537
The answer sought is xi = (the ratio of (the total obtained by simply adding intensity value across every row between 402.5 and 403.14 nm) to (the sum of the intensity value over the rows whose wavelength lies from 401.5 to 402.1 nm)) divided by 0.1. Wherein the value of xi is 9.4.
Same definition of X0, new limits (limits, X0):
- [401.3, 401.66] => 9.7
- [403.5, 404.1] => 10.1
